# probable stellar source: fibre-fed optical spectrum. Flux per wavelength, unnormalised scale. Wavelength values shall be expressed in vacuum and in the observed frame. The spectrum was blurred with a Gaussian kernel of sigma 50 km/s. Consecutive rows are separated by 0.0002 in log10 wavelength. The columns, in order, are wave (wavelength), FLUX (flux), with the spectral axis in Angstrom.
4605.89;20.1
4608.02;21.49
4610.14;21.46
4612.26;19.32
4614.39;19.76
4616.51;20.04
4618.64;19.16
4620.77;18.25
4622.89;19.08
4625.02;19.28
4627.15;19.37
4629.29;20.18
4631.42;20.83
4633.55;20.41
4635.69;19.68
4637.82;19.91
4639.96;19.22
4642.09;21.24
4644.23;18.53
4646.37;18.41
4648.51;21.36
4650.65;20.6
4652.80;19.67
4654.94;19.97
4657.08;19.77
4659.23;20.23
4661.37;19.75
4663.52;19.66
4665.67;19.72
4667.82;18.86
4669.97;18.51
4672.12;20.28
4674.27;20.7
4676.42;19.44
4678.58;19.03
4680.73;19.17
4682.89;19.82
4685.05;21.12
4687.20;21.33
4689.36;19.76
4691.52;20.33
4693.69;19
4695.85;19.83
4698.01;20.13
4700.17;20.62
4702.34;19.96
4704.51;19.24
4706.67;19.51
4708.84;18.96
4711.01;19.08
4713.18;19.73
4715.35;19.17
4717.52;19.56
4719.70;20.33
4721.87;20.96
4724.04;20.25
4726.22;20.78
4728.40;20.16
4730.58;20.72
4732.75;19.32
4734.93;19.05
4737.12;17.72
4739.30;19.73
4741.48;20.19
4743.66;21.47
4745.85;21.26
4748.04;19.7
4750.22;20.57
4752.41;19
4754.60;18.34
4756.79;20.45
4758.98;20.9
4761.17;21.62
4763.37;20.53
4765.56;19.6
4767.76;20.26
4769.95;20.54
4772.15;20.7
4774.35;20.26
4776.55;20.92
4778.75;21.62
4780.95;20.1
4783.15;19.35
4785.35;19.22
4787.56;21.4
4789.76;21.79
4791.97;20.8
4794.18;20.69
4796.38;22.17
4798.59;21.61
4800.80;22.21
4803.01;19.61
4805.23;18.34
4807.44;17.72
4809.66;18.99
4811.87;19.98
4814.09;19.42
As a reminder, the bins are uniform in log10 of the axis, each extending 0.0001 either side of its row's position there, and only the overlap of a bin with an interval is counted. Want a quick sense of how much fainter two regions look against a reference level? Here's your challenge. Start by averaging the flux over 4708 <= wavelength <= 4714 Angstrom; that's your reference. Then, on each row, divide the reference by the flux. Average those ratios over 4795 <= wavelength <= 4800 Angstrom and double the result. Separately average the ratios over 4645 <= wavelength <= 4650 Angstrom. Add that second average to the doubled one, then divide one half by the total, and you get 0.183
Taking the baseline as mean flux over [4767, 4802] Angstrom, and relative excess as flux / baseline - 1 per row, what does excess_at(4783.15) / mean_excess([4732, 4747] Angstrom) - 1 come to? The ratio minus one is 0.5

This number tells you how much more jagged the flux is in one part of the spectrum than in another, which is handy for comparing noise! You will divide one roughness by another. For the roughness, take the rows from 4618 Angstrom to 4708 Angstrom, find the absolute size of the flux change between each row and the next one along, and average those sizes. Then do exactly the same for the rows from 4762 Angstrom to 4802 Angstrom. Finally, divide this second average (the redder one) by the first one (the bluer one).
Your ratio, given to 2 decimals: 0.98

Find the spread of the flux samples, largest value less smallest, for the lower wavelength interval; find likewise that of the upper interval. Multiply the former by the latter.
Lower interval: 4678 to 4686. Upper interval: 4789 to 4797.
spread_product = 3.1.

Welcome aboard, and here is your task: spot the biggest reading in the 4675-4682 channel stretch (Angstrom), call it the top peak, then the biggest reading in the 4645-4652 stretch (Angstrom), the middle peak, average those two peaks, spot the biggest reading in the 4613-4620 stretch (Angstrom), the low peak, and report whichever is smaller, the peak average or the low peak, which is 20.0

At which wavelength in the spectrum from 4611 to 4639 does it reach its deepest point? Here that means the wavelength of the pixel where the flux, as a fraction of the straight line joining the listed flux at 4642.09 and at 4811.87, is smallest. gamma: 4620.77 Angstrom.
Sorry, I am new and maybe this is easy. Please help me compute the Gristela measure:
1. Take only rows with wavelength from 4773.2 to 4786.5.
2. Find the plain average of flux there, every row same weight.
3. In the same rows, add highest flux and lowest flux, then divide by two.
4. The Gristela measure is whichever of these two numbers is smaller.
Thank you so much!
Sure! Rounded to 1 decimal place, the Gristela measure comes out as 20.2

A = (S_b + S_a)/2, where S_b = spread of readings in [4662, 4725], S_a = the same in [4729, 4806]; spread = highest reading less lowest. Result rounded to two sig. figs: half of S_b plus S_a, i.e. 3.7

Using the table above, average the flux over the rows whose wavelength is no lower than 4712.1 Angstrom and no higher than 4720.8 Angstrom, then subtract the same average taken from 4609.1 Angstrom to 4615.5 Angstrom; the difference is -0.5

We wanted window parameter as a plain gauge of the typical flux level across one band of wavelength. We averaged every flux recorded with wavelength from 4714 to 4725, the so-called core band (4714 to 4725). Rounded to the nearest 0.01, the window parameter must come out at 20.05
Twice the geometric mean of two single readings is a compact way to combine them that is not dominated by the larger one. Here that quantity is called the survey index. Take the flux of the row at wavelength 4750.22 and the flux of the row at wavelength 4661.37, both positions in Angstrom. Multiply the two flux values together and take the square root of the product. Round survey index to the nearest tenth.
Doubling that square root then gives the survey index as 40.3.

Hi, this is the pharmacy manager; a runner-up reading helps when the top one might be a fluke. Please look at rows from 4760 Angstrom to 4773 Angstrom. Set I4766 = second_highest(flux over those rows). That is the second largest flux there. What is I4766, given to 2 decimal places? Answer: 20.70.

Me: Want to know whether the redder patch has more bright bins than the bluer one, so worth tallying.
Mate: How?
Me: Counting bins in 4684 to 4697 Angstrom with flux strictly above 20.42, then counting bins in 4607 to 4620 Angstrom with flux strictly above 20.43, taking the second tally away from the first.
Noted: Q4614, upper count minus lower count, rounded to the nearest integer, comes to 0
